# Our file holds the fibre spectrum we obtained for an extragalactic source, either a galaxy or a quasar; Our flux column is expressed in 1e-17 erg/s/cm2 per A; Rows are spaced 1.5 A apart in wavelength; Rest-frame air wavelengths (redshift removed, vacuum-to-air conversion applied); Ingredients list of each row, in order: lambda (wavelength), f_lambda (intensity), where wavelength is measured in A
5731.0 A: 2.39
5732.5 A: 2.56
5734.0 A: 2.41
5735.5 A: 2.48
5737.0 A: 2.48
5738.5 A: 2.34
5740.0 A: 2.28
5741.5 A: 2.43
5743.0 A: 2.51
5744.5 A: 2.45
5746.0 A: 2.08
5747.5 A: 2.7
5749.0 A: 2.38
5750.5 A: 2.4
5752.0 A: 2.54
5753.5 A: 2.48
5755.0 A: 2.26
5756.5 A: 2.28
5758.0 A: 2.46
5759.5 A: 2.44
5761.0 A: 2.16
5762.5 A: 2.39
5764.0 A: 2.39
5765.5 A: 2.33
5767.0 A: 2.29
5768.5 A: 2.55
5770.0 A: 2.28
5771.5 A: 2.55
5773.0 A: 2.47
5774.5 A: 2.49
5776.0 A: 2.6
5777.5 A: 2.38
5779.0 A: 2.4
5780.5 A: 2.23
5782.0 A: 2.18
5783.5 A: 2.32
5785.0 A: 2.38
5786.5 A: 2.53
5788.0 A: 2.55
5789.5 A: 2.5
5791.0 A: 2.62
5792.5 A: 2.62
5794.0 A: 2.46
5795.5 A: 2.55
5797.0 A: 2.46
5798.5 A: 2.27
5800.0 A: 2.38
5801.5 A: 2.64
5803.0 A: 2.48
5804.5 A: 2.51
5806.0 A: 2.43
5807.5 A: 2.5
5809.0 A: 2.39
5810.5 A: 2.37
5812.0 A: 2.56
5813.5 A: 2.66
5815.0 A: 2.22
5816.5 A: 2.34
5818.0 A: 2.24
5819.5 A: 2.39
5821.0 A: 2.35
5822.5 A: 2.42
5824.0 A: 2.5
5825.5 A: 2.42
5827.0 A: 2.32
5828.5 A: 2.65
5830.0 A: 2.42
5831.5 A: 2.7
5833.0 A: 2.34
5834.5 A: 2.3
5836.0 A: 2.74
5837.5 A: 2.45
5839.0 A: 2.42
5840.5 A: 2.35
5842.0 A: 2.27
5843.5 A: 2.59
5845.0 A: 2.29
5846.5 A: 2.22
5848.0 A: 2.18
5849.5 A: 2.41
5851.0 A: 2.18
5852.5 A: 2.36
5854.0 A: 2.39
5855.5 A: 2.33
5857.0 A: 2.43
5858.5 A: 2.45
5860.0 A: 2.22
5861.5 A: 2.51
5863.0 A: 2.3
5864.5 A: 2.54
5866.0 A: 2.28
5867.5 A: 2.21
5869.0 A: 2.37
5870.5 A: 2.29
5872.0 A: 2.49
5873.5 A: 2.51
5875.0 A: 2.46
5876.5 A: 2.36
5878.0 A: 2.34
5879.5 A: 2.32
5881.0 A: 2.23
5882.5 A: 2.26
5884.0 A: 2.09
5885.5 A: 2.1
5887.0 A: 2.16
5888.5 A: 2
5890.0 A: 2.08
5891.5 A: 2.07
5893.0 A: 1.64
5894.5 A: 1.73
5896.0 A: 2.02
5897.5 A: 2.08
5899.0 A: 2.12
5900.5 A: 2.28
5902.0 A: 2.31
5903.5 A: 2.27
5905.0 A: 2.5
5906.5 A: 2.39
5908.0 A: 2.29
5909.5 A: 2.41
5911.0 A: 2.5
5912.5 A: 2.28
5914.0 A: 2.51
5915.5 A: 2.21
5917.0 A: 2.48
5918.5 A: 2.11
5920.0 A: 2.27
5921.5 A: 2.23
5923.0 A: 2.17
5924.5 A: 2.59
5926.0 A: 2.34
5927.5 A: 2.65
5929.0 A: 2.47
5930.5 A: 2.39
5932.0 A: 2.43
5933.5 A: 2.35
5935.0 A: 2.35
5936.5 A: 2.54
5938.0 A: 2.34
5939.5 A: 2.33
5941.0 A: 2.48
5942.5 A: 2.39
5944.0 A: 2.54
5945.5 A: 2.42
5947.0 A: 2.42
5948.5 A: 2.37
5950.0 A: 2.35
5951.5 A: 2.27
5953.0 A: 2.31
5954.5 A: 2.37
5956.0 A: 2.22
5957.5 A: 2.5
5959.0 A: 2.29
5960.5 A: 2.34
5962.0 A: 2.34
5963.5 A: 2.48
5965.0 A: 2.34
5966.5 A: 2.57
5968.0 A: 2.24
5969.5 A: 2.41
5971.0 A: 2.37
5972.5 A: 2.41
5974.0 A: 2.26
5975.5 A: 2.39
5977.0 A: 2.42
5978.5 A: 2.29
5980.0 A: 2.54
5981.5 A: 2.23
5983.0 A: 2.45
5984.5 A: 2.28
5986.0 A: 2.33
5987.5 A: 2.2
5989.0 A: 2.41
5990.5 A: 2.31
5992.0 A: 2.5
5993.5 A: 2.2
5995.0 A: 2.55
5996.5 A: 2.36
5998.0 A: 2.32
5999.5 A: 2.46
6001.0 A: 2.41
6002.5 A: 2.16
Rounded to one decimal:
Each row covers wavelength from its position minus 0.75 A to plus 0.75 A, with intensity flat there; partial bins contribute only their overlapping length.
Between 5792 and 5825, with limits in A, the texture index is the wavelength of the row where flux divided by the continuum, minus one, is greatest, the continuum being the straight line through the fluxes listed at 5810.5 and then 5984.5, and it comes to 5813.5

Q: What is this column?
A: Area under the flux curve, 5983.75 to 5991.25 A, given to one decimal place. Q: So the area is 17.3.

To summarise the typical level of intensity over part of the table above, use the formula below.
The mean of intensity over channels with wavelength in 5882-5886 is 2.15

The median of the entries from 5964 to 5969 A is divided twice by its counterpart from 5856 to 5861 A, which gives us 0.396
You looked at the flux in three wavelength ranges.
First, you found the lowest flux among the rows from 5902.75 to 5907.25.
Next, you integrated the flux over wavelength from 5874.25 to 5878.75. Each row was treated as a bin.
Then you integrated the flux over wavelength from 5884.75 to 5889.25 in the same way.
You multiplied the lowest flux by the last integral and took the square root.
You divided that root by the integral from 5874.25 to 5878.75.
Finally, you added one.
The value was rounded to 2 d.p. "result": 1.43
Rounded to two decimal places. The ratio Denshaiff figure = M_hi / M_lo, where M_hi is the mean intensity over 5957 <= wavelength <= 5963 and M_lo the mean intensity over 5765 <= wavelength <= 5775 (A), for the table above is 0.98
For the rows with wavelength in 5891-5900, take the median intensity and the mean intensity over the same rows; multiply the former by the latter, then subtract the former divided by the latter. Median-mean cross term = 2.9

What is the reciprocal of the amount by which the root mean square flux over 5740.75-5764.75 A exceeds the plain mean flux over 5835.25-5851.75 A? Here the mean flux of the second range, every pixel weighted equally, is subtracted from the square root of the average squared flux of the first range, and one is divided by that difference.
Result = 35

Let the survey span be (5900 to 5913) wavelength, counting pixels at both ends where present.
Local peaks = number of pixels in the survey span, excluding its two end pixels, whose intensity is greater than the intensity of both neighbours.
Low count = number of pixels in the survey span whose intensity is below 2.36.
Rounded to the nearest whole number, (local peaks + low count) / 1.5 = 5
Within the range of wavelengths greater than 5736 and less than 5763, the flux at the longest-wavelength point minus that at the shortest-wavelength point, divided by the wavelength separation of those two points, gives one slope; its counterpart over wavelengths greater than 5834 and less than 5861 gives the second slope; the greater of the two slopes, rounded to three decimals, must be -0.003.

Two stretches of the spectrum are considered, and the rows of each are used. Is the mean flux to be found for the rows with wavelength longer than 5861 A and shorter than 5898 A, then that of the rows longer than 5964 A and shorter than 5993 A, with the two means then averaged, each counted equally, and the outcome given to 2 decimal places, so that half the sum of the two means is 2.29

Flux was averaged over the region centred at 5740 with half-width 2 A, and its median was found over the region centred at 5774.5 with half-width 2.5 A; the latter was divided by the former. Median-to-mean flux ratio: 1.06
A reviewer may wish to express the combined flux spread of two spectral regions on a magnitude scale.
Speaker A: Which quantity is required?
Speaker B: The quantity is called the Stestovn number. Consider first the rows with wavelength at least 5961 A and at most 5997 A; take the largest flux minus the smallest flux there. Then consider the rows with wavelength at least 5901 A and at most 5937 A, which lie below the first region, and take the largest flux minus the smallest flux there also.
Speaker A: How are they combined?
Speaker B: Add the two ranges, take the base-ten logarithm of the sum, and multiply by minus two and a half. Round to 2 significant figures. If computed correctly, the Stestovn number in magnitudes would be 0.10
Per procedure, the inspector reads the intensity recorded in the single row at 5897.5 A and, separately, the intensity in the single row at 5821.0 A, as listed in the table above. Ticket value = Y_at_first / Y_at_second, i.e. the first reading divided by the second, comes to 0.89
